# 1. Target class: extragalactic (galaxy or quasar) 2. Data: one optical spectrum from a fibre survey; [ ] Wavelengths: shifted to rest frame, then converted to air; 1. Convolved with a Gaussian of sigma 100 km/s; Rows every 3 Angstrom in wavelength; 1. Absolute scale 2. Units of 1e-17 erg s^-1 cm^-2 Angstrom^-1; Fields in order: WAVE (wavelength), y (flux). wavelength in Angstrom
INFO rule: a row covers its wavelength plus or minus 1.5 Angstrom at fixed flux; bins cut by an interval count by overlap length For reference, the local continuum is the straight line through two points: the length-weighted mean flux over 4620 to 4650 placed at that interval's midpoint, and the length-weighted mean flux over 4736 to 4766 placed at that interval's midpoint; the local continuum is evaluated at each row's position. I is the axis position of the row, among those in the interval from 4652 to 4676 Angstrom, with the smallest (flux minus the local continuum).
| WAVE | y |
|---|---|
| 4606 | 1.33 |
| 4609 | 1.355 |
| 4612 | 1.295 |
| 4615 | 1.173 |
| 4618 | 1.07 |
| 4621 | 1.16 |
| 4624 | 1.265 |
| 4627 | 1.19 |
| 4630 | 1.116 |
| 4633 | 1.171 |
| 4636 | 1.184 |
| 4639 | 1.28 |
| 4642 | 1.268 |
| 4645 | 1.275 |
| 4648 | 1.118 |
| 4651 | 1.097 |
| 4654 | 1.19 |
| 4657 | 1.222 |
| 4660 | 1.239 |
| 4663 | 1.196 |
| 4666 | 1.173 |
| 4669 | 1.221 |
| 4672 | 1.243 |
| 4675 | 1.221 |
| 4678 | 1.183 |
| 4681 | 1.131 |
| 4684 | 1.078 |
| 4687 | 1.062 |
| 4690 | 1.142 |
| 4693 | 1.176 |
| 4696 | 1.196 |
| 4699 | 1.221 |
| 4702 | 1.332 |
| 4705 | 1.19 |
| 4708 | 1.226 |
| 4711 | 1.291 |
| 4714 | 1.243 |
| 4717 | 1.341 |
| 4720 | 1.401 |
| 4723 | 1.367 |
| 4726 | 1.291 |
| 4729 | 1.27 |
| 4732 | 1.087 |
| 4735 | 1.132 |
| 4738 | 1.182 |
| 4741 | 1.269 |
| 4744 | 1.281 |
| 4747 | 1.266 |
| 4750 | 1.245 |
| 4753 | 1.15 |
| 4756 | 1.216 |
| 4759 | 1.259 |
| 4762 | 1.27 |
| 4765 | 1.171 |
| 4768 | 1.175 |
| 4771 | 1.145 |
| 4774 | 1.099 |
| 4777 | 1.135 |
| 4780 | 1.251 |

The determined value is 4666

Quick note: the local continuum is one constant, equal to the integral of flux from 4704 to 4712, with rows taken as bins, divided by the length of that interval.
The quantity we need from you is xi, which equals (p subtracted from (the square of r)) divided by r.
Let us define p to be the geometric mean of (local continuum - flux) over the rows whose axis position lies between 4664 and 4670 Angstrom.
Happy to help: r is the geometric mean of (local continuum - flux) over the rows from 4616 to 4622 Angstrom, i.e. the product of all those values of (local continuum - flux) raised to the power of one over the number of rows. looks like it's -0.2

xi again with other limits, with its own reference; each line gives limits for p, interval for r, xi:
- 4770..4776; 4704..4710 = -5.5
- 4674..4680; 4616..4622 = -0.1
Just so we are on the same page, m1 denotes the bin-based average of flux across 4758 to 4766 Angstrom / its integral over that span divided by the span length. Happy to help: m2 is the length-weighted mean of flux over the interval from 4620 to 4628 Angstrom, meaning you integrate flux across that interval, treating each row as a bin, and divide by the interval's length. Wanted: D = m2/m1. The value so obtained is 0.98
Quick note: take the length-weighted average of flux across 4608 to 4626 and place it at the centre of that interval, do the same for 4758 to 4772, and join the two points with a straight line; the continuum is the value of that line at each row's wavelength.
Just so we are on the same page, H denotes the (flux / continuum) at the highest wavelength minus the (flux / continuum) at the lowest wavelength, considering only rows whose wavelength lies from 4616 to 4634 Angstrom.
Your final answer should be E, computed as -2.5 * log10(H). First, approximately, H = 0.08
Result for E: 2.7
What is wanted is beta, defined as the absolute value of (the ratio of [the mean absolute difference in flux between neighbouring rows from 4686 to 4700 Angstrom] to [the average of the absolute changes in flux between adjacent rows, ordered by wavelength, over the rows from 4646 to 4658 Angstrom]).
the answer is 0.8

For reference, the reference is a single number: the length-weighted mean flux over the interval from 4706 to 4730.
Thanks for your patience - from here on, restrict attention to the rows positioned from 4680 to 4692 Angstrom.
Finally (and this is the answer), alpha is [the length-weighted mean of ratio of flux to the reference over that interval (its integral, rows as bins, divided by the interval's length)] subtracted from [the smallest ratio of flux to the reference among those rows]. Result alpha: -0.033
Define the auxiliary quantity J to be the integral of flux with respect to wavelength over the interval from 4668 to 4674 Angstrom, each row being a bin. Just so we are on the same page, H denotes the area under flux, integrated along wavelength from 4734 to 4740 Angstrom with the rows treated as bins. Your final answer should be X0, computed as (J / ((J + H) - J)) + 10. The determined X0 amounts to 11.1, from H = 7.01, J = 7.4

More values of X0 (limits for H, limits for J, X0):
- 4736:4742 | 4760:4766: 11.0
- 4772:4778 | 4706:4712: 11.1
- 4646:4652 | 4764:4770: 11.0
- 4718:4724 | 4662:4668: 10.9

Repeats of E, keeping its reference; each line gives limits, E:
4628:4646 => 2.2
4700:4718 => 5.2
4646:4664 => 3.0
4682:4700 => 2.3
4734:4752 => 2.6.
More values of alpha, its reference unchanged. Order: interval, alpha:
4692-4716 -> -0.047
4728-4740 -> -0.062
